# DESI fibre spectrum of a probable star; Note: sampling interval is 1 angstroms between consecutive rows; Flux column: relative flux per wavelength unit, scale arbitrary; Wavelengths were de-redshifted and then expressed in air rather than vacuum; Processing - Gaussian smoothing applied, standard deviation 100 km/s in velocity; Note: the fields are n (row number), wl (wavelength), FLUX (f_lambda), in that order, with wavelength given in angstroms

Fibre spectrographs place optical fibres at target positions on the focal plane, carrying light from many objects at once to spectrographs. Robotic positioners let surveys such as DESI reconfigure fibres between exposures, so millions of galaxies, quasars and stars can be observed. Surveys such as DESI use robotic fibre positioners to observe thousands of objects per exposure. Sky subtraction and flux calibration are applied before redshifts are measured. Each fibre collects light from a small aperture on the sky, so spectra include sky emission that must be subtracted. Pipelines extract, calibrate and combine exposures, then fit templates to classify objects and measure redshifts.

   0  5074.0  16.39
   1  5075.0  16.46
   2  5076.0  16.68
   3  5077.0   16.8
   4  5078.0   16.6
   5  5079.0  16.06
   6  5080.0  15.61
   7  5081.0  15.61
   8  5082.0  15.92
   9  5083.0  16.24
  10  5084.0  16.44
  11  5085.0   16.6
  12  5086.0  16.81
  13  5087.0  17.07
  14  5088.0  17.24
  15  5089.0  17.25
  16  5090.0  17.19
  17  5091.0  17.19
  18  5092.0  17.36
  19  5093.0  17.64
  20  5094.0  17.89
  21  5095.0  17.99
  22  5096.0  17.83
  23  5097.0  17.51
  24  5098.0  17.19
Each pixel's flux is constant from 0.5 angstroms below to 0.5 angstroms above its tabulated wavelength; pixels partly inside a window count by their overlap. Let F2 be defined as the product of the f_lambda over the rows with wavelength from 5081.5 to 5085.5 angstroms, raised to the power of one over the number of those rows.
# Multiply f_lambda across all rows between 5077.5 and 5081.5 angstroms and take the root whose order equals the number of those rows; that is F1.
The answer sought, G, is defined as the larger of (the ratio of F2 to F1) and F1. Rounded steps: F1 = 16.0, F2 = 16.3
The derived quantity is 16.0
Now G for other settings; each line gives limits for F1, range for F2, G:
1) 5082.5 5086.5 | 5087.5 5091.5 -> 16.5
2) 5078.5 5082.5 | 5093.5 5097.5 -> 15.8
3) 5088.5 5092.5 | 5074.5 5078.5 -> 17.2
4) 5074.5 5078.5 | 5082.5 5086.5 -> 16.6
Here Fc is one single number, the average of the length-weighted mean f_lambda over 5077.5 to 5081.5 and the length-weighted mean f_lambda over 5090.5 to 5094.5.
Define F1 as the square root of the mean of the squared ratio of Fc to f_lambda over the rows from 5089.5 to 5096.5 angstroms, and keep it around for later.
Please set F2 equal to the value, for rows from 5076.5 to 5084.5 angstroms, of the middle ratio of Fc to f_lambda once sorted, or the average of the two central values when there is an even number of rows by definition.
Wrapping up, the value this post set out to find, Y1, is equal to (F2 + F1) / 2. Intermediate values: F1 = 0.95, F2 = 1.04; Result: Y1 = 0.99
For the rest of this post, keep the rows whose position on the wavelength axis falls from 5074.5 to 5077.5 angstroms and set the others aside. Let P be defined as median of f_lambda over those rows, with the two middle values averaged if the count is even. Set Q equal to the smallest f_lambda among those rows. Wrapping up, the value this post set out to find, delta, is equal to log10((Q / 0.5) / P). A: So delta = 0.295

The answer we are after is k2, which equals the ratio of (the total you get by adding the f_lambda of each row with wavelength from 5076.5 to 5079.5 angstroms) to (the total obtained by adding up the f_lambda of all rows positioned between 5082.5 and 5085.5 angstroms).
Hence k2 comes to 1.004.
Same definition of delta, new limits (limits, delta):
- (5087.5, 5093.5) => 0.300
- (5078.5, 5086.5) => 0.286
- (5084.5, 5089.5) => 0.289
